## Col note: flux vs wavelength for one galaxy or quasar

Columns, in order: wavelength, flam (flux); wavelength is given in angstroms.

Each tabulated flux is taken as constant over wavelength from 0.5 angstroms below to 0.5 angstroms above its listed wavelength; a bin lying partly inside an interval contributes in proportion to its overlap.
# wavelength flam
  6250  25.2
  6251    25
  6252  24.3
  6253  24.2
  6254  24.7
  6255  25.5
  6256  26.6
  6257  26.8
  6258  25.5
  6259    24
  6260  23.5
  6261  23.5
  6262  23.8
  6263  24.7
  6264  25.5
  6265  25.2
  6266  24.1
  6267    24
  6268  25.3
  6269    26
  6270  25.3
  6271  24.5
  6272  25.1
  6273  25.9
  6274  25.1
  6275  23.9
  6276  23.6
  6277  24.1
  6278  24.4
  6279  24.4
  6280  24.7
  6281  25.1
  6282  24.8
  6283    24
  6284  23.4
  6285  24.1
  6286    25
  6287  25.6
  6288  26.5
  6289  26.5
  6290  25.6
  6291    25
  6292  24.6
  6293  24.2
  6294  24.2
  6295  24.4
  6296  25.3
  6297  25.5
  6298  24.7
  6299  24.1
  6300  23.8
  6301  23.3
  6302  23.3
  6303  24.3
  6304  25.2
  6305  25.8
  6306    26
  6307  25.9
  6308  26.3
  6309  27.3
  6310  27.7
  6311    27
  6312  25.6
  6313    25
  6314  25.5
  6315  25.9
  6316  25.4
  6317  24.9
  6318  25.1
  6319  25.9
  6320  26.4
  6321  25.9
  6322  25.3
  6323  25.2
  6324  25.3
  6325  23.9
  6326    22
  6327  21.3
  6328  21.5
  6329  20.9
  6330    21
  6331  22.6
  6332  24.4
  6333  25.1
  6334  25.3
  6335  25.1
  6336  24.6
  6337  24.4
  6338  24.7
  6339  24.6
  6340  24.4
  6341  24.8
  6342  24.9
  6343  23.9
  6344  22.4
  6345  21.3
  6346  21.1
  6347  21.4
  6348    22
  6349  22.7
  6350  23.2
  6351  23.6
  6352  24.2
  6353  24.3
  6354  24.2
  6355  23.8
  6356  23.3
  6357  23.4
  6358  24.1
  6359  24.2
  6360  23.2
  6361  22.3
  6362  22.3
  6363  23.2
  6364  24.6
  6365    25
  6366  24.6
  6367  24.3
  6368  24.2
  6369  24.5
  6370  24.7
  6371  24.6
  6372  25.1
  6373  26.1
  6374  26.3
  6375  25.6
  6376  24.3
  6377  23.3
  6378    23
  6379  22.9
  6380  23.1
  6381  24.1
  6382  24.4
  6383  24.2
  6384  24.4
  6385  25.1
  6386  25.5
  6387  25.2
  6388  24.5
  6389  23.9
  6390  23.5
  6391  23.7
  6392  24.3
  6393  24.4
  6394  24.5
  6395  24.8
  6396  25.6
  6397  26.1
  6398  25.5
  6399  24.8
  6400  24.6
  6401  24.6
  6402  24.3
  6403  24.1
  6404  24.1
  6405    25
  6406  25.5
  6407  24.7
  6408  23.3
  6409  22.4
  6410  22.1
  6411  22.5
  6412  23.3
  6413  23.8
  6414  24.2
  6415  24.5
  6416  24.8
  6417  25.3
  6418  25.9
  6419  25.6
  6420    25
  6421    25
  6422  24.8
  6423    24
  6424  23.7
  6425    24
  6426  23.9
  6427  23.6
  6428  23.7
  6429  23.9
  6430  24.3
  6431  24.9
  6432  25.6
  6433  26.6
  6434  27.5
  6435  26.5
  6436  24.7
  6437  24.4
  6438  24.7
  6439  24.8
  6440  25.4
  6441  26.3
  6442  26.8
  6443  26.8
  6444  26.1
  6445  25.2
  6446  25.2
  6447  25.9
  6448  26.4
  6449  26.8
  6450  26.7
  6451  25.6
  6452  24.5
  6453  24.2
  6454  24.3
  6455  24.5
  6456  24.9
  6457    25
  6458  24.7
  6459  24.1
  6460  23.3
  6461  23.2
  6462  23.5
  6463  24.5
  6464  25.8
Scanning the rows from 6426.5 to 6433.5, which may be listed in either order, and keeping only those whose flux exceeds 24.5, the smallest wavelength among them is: 6431 angstroms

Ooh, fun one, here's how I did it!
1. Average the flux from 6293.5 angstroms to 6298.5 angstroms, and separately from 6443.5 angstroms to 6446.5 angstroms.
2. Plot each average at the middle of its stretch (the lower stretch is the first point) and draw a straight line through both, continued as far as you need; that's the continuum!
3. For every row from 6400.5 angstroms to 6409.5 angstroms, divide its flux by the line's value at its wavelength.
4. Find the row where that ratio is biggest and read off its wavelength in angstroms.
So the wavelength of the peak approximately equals 6406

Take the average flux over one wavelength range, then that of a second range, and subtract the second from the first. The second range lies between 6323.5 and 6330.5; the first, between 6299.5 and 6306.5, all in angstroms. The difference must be 2.3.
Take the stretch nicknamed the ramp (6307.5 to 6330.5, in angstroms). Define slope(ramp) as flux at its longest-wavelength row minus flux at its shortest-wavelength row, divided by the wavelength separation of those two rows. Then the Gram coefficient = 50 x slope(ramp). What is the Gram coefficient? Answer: -12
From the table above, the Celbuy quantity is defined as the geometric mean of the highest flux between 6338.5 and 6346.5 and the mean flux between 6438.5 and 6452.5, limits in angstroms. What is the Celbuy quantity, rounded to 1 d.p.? 25.4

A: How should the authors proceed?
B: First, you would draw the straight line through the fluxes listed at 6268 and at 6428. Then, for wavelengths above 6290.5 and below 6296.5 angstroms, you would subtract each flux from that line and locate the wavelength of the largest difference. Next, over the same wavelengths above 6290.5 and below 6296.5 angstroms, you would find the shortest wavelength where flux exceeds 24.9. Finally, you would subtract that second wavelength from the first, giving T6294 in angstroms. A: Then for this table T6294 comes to 2 angstroms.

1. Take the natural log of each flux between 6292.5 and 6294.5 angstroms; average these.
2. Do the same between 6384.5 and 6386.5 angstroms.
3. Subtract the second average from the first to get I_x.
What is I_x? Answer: -0.04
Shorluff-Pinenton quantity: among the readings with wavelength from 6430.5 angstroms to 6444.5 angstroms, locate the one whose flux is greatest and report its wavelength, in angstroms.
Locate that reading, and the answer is 6434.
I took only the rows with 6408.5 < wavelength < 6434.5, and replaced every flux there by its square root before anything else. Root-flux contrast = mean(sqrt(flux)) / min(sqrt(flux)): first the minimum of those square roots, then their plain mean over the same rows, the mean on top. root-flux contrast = 1.05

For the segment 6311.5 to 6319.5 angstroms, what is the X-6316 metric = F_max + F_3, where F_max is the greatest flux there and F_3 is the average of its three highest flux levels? 51.7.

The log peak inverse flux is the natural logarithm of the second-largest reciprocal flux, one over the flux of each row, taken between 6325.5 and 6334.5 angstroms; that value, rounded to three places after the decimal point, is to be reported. -3.045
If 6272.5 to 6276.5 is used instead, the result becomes -3.174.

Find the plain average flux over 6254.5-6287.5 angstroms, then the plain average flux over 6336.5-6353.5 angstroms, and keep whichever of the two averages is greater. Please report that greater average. 24.8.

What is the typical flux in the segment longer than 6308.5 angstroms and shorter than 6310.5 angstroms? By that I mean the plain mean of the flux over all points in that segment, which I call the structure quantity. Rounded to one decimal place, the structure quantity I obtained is 27.5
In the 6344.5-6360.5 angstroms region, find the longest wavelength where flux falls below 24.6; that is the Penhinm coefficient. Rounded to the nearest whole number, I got 6360 angstroms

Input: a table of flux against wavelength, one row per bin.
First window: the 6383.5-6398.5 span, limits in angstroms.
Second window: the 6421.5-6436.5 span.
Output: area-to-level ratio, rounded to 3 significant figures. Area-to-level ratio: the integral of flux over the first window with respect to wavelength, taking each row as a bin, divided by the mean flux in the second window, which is 15.0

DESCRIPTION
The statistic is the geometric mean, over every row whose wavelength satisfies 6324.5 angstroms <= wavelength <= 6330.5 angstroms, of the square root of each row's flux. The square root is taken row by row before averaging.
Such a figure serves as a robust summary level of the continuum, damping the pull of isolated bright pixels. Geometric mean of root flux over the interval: 4.66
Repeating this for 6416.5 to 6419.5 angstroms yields 5.06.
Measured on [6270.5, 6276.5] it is 4.97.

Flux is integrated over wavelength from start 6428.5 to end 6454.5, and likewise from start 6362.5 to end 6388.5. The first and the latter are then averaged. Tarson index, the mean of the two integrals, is 650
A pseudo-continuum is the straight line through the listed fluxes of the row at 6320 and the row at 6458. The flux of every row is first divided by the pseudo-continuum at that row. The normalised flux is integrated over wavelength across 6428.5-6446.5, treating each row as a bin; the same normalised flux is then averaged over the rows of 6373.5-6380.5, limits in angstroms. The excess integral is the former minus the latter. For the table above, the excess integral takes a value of 17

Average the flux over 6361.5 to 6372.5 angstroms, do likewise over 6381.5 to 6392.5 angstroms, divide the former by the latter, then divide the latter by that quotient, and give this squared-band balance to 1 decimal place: 24.6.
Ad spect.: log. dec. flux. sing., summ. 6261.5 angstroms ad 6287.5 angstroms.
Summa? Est 36.2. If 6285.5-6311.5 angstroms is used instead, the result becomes 36.5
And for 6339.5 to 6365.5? 35.6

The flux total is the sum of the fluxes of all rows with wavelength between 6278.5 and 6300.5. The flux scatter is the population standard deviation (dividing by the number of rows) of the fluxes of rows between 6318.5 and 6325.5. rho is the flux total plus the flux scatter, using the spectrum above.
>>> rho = 546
